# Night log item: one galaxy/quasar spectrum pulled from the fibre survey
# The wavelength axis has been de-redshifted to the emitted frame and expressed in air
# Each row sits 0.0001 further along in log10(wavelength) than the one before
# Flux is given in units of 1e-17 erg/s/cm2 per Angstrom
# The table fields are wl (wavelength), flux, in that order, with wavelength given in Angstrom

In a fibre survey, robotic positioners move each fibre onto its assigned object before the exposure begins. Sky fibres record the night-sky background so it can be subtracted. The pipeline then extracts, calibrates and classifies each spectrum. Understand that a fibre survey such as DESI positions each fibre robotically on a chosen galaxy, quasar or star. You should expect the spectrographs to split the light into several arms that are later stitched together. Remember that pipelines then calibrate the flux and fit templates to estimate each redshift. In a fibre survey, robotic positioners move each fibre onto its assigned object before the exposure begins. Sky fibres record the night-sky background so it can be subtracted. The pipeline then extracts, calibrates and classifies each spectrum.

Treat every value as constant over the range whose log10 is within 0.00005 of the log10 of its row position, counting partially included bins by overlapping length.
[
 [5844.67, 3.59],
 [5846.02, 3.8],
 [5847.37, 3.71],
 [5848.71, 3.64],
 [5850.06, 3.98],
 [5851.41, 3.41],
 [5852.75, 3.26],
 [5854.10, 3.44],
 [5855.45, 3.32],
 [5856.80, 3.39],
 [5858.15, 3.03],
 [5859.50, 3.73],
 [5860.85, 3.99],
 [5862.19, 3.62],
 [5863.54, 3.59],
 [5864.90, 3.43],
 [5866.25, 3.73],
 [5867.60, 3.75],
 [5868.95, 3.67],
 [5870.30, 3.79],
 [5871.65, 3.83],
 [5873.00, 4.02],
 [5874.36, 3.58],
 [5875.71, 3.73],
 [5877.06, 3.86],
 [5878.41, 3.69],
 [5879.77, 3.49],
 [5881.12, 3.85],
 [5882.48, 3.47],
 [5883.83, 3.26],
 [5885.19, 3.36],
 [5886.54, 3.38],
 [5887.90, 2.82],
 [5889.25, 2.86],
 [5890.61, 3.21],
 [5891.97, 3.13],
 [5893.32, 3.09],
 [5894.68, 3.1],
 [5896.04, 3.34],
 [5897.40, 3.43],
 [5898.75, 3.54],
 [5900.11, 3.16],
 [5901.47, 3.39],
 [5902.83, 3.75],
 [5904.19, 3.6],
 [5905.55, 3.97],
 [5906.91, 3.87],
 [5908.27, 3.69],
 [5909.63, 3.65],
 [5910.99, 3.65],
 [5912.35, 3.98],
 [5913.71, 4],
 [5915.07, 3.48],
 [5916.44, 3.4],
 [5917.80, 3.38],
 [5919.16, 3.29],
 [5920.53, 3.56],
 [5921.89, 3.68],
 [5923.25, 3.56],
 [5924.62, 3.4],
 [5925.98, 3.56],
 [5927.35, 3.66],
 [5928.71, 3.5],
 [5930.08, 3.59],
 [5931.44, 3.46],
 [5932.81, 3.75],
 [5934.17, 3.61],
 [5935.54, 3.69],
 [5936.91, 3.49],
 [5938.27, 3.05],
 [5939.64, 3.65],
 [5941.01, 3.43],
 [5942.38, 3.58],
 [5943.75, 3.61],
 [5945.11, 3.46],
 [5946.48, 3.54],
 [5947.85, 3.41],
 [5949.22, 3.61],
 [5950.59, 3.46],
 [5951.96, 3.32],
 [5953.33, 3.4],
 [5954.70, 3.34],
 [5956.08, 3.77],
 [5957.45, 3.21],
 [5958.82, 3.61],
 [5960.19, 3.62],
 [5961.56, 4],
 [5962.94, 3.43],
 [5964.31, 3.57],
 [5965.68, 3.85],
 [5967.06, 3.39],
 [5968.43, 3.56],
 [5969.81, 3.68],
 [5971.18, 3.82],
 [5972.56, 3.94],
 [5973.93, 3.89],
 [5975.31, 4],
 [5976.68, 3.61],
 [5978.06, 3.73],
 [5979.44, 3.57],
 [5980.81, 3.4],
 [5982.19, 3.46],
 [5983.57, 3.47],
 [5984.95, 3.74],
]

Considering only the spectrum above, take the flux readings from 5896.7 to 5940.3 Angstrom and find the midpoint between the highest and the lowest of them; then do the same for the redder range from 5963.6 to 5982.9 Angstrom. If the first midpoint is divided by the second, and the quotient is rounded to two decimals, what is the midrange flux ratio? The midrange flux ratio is 0.95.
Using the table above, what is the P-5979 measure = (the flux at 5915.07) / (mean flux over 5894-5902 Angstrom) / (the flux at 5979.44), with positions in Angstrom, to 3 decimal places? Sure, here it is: 0.293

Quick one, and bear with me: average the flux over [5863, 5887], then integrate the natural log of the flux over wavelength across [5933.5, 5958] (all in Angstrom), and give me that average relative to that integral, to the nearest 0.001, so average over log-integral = 0.119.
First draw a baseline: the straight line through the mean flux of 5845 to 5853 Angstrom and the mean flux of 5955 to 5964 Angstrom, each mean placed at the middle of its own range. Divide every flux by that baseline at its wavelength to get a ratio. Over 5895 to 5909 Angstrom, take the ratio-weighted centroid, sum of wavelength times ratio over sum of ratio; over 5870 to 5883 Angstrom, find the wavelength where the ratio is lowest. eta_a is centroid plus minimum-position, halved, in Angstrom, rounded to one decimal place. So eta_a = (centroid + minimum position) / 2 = 5892.4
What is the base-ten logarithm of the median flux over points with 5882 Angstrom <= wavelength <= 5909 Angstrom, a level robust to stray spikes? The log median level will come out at 0.53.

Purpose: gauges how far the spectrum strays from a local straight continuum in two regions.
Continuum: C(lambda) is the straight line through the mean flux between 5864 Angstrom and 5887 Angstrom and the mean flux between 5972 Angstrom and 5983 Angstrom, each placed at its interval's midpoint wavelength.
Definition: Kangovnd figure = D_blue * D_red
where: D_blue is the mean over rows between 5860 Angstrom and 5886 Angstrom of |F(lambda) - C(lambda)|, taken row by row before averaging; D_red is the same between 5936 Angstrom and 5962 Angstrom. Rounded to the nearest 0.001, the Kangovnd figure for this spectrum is 0.037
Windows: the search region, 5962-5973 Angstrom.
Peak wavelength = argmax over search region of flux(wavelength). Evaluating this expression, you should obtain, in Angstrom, 5972.56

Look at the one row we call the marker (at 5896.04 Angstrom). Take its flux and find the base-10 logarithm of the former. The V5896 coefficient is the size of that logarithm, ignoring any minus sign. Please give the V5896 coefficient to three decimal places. 0.524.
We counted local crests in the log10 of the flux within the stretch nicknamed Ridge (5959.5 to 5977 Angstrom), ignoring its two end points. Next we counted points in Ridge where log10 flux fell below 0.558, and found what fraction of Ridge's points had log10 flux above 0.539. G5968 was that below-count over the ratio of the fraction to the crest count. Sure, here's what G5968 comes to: 24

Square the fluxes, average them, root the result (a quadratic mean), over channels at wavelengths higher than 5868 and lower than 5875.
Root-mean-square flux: 3.78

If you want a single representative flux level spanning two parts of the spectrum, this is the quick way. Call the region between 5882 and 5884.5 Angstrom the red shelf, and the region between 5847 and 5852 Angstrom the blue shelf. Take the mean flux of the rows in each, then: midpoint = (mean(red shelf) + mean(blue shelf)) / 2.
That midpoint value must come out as 3.53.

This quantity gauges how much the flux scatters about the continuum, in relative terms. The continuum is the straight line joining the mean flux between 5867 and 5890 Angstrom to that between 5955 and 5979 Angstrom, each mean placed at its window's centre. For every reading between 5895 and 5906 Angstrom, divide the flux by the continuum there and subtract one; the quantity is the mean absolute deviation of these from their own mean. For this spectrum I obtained 0.053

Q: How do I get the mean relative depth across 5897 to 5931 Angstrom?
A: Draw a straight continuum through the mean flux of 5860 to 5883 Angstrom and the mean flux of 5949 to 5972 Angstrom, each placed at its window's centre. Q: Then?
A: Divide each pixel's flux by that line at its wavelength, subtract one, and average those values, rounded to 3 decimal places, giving -0.015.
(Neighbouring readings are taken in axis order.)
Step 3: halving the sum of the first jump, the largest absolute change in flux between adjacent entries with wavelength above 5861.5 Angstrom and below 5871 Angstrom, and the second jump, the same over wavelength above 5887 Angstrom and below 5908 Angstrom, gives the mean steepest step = 0.34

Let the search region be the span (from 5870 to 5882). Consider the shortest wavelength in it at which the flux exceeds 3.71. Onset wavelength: 5870.30 Angstrom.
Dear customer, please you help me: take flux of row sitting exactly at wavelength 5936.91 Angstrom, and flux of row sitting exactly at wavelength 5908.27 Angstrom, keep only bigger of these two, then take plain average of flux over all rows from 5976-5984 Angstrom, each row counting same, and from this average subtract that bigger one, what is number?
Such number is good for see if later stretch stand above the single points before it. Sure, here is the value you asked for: -0.15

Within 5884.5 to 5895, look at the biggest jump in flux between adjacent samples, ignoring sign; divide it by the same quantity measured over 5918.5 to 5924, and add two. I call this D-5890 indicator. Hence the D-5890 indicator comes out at 4.1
